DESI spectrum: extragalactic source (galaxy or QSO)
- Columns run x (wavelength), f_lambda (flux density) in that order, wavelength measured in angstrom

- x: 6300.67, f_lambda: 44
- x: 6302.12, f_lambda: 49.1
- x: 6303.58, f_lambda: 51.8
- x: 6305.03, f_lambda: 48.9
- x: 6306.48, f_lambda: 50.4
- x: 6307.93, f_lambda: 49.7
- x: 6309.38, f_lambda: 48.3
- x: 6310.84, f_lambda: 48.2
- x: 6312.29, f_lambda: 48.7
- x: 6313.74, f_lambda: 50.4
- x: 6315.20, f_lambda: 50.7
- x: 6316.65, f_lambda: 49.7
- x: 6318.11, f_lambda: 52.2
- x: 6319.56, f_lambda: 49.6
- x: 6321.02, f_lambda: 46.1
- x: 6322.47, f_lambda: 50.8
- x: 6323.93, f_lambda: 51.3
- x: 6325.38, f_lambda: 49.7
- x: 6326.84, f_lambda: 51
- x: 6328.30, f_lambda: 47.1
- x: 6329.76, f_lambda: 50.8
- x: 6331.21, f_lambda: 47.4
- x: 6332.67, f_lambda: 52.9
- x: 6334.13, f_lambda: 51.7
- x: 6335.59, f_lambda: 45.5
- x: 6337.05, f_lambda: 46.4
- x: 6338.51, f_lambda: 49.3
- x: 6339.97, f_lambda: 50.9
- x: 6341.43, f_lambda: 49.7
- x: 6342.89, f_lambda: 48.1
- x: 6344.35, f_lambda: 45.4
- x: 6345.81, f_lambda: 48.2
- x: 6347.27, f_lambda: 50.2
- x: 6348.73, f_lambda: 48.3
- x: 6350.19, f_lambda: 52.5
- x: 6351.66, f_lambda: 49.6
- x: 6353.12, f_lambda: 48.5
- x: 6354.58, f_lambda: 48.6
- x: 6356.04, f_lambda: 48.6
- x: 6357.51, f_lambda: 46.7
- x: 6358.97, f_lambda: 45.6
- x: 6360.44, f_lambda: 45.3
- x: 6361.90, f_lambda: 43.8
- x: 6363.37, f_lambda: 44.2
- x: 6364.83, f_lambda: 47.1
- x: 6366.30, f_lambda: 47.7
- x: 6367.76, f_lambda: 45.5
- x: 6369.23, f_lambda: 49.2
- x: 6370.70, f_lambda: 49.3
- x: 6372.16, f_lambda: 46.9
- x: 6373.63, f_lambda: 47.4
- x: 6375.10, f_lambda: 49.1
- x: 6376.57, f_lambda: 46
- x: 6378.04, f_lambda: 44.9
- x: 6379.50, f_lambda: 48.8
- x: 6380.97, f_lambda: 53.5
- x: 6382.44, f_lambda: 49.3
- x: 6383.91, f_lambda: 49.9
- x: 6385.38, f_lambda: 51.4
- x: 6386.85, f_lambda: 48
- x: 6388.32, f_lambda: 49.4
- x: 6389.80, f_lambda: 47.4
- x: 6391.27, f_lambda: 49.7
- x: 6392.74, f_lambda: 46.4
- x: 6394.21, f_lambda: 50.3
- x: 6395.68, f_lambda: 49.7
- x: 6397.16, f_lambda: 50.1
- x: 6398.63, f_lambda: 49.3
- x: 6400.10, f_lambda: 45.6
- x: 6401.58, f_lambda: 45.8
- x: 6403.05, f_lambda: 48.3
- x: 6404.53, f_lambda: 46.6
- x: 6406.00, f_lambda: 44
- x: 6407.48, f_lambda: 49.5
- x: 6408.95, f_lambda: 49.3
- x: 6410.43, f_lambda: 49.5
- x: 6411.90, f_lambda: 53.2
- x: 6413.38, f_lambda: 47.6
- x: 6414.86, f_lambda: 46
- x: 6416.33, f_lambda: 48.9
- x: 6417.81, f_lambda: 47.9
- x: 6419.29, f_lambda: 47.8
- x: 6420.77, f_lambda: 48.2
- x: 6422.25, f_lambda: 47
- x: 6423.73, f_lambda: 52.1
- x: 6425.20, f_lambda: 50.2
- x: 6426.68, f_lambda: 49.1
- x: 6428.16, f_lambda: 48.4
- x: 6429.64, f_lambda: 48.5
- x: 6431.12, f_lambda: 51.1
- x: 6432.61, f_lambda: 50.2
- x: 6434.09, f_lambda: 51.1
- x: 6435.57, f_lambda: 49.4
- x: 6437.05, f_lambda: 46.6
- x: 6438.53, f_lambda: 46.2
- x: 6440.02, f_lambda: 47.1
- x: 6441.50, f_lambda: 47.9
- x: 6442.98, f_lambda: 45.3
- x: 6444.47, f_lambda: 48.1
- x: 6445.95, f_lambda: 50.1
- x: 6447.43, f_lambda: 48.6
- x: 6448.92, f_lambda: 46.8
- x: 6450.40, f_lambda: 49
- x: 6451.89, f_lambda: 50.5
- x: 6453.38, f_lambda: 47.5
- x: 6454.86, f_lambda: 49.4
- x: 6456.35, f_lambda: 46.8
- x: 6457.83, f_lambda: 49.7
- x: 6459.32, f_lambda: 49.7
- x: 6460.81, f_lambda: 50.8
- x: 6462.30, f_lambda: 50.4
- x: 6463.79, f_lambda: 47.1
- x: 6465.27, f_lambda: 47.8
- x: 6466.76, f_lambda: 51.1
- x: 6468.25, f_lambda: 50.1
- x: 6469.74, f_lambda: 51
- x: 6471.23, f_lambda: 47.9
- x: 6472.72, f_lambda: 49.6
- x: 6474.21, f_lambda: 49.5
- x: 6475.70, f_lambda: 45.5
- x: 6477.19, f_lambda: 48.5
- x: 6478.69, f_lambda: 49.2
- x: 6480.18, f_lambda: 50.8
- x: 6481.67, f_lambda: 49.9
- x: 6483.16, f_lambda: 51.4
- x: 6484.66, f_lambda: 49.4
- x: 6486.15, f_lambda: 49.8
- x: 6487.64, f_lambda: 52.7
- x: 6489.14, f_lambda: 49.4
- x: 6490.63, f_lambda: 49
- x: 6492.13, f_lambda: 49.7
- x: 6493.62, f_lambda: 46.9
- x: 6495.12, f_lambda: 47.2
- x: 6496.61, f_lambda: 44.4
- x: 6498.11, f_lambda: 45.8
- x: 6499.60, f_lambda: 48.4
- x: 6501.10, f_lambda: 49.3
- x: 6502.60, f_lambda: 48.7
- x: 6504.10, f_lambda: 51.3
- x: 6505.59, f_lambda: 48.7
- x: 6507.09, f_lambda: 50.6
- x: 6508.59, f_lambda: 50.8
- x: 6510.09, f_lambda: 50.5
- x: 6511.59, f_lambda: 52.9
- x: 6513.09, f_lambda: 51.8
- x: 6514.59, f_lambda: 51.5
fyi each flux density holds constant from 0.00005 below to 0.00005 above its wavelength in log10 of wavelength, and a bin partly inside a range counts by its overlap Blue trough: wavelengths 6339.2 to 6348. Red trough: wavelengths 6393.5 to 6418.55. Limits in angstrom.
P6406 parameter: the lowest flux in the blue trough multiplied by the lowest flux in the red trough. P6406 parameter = 1998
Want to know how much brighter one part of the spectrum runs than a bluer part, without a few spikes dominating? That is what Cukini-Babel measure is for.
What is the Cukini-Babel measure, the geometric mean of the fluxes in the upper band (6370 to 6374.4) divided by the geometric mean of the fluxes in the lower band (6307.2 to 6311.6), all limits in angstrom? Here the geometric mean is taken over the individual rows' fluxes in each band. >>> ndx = 0.98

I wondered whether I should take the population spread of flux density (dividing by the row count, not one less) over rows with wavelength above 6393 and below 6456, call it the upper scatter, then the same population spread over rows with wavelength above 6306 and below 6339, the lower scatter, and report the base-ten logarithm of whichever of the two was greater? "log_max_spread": 0.289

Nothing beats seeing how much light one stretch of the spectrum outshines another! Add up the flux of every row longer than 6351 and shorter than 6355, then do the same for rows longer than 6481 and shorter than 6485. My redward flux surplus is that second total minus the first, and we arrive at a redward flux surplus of 4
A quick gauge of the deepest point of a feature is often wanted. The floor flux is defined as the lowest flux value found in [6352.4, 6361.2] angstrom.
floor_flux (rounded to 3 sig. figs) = 45.3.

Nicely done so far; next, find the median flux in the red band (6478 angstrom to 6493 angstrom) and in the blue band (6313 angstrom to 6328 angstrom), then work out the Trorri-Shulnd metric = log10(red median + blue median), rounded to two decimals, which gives 2.00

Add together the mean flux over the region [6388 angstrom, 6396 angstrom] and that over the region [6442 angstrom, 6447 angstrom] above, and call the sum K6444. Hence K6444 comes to 96.7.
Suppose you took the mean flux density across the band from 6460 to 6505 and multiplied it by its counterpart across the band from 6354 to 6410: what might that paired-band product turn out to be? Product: 2349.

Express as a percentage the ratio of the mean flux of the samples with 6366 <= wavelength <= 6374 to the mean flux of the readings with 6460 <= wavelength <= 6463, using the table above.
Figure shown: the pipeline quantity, 94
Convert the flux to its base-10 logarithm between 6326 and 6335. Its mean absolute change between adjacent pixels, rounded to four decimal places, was 0.0310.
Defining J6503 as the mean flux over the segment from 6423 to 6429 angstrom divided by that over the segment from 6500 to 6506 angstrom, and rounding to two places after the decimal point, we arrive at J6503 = 1.01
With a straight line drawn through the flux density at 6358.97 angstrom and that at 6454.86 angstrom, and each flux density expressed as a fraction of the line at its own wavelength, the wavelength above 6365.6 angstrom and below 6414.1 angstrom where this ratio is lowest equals 6406.00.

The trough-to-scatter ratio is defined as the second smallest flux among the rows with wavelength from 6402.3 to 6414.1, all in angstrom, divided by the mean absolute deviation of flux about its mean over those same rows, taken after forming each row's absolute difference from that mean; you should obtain 25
